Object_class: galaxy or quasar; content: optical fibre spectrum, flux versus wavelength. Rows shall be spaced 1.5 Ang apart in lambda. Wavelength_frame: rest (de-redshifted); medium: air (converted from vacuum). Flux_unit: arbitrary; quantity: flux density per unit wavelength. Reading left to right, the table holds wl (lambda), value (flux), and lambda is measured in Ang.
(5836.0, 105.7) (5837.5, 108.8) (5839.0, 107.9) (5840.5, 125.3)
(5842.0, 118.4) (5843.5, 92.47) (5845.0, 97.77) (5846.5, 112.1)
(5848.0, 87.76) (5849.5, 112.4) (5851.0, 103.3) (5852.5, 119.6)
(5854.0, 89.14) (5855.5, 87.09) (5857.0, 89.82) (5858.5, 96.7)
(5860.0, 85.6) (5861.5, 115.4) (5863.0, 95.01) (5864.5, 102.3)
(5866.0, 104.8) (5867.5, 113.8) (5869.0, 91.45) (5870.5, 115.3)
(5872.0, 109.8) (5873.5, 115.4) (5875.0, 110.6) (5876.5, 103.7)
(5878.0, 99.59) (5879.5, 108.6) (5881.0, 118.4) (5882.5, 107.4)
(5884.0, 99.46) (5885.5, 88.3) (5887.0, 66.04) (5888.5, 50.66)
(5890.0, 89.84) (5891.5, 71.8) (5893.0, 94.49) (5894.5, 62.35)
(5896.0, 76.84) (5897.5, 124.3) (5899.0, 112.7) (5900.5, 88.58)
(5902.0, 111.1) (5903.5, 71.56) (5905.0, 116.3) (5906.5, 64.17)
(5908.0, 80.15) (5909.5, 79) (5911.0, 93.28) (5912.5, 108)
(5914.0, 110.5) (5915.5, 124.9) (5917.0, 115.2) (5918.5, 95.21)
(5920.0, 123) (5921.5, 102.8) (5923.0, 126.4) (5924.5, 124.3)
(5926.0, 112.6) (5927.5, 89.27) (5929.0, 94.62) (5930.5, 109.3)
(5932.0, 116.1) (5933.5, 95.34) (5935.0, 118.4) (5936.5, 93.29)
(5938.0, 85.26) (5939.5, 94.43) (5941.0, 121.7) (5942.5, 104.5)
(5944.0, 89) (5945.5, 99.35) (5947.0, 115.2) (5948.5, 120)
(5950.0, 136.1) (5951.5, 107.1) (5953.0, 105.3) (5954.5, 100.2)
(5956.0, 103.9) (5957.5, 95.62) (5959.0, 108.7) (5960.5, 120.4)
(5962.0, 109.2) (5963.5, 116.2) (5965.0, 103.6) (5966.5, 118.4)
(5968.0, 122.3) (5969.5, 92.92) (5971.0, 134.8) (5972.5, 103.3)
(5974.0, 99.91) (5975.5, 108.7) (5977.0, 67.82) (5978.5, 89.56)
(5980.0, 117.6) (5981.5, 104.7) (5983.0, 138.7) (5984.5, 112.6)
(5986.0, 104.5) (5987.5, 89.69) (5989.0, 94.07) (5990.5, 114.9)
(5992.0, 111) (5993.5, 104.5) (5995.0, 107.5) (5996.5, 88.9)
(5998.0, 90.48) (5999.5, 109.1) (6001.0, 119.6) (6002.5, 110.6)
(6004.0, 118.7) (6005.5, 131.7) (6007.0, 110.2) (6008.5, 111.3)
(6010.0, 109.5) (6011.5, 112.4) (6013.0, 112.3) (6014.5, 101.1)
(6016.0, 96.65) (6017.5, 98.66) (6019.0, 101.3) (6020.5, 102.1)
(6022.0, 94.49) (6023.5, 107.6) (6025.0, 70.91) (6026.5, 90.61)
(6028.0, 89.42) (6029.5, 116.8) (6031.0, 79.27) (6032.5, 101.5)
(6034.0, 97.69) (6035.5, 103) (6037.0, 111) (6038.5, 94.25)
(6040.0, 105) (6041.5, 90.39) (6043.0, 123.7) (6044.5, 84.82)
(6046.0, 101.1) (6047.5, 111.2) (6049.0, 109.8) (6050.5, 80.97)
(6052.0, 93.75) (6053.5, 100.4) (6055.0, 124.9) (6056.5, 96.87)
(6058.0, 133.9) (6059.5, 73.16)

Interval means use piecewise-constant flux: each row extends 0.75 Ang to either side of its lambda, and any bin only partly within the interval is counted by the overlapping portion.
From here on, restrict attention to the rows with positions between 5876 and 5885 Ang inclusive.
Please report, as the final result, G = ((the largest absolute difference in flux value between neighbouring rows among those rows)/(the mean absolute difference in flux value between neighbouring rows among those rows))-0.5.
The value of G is 0.81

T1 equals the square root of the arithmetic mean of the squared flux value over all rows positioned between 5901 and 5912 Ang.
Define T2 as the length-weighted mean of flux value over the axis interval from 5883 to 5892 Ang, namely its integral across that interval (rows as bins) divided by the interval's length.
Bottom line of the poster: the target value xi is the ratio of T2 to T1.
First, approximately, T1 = 90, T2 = 79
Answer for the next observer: 0.88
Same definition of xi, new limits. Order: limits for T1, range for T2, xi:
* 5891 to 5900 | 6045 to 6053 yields 1.06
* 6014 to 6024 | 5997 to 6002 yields 1.05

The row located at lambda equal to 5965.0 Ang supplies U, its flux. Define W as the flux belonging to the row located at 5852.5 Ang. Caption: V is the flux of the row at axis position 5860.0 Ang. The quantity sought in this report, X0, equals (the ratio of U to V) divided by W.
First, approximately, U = 103.6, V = 85.6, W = 119.6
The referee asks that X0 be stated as 0.0101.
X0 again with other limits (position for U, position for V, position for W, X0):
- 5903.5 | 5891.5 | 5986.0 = 0.0095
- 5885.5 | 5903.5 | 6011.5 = 0.0110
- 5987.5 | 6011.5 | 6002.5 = 0.0072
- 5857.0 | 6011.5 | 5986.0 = 0.0076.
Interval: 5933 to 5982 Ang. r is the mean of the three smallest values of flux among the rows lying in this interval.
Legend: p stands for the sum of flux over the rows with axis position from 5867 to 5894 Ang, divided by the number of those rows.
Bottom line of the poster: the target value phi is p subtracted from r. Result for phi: -17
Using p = 97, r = 81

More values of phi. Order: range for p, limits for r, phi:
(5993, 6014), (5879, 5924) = -51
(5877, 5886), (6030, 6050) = -19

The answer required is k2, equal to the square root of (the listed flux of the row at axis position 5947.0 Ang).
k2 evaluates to 10.7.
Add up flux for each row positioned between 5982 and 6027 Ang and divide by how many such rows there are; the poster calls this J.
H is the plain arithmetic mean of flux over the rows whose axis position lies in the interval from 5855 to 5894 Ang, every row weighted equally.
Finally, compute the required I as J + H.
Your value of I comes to 203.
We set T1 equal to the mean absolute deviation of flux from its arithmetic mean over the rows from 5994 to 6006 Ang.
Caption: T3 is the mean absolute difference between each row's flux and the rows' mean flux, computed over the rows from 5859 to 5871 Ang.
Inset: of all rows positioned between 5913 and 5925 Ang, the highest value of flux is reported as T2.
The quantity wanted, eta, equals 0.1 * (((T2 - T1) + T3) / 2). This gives 6.26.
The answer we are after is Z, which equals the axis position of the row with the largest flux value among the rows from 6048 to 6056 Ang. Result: 6055.0 Ang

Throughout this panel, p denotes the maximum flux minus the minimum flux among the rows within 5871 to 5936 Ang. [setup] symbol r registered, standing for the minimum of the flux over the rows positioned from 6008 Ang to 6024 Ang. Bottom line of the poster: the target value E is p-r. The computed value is -19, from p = 76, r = 94.49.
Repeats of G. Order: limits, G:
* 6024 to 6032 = 1.25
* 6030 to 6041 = 1.50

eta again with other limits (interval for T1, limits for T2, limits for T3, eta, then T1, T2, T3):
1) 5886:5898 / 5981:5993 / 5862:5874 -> 6.44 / 17.5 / 138.7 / 7.6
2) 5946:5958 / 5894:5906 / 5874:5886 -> 6.05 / 10.0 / 124.3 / 6.7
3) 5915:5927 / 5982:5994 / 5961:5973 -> 7.00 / 9.1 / 138.7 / 10.3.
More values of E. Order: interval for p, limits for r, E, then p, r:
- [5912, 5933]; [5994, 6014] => -52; 37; 88.9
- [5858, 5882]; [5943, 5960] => -56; 33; 89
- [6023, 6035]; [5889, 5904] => -16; 46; 62.35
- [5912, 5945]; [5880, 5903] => -10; 41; 50.66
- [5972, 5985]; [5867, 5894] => 20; 71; 50.66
